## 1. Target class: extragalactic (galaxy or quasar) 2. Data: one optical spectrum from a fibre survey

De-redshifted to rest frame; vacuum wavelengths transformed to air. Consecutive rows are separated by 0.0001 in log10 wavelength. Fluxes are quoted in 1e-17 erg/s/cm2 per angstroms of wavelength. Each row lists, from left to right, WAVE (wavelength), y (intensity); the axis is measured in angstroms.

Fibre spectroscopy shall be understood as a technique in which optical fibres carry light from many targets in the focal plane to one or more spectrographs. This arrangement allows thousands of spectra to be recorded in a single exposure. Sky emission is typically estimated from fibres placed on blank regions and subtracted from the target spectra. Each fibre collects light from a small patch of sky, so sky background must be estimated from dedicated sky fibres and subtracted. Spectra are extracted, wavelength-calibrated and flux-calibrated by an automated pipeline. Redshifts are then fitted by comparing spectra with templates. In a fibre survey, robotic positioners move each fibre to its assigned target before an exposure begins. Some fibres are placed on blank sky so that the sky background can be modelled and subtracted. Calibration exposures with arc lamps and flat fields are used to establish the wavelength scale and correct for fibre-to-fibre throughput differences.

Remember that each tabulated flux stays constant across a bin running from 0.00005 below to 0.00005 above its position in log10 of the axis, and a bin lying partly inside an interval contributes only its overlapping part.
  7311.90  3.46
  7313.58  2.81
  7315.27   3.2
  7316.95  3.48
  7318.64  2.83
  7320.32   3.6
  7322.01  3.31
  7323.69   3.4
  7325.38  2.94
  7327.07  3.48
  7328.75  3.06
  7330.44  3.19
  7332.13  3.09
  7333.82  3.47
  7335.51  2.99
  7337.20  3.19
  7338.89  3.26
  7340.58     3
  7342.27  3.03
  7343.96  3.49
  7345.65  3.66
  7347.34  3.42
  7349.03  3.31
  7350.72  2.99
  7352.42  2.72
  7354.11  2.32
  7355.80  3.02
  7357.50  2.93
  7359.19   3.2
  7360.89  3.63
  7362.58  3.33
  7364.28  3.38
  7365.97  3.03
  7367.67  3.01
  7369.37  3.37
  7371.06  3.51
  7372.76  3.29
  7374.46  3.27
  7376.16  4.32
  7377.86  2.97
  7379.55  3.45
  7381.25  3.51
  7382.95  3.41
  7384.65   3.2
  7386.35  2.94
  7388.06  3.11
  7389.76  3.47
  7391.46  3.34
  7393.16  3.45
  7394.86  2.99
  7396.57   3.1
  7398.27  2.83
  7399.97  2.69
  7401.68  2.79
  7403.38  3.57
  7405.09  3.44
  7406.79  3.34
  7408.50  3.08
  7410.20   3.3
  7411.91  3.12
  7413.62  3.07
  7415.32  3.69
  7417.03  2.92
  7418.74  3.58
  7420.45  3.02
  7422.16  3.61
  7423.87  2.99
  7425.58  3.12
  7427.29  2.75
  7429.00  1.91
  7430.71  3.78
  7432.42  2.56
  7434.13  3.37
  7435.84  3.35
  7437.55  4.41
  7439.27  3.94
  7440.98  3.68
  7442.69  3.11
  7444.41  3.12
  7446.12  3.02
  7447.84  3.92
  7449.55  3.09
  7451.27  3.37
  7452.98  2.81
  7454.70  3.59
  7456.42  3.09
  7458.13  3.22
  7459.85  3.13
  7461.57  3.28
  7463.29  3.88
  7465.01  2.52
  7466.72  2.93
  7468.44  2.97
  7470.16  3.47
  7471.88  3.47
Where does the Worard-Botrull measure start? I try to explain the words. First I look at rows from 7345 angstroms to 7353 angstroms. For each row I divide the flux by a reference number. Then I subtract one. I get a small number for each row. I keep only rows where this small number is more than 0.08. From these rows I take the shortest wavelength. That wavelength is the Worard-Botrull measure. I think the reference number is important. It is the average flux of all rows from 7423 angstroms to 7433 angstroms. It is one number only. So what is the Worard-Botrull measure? 7345.65 angstroms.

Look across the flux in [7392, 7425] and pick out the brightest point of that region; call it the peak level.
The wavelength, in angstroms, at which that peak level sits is 7415.32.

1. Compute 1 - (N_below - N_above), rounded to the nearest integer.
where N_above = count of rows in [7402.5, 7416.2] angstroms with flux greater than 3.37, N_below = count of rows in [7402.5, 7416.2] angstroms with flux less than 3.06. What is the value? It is 4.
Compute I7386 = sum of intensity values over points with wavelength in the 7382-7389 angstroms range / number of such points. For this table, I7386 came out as 3.17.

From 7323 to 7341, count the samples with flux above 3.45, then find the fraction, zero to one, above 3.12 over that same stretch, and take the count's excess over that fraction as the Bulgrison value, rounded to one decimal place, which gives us 1.5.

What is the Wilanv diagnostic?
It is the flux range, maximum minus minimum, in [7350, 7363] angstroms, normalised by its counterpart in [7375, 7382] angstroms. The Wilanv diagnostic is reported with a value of 1.0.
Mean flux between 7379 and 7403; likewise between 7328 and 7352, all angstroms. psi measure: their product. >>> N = 10.2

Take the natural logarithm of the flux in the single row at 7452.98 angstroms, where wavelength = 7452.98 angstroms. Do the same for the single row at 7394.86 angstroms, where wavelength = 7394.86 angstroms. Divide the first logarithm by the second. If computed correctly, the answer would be 0.94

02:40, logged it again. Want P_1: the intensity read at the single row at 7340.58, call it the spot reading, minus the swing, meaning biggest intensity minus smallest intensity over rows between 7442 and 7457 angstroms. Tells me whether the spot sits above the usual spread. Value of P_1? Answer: 1.9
